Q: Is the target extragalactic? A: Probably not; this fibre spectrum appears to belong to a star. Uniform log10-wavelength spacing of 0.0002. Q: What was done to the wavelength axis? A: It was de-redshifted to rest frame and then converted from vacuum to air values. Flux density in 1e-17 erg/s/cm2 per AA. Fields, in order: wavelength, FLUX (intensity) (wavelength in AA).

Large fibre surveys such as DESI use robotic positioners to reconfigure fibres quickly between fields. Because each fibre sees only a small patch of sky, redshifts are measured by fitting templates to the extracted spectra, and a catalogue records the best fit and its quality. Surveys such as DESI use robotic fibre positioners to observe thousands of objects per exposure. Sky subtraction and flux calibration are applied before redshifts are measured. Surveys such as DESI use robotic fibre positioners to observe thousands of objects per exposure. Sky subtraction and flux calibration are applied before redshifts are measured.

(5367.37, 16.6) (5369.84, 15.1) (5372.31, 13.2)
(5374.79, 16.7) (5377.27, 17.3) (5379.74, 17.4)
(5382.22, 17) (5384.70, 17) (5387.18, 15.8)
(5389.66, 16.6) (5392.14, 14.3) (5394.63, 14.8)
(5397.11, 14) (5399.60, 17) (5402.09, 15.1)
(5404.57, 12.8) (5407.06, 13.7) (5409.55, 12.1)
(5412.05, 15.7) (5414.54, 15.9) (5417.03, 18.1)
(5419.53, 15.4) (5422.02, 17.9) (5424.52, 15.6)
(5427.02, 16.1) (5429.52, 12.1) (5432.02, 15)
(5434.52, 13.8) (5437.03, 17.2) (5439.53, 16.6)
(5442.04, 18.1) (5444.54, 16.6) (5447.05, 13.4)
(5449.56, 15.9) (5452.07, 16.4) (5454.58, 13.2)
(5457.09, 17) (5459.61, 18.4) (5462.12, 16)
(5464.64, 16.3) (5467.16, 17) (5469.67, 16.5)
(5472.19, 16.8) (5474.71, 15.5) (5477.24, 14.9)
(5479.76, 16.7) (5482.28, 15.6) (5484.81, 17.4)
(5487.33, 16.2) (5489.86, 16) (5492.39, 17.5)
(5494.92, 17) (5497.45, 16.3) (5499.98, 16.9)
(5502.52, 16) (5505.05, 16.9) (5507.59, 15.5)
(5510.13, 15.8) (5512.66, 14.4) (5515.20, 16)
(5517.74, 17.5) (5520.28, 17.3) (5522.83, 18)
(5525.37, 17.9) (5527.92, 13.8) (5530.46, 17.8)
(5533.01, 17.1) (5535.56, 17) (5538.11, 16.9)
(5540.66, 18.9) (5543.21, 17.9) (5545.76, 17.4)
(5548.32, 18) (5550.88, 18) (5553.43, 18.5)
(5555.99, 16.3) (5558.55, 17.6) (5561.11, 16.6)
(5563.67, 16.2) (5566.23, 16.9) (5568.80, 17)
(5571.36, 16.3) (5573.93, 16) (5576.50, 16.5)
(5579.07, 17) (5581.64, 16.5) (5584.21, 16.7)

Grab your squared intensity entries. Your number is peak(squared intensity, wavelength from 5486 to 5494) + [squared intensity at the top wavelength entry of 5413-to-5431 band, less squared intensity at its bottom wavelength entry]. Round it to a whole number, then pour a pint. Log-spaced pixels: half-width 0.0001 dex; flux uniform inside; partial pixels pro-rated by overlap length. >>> 200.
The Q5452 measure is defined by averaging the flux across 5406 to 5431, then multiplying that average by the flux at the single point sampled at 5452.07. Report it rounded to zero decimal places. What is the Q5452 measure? 250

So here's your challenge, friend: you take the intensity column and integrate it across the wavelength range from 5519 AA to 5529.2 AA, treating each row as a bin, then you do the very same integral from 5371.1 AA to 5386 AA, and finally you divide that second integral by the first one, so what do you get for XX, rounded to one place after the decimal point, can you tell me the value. 1.4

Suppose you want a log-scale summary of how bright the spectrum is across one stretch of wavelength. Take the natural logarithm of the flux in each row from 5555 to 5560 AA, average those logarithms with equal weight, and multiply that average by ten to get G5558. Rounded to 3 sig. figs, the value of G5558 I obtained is 28.3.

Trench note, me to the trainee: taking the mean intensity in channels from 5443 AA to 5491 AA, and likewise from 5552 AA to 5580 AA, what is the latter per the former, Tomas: 1.04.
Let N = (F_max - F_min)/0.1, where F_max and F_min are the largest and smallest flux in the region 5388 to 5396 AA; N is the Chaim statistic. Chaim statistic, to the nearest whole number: 23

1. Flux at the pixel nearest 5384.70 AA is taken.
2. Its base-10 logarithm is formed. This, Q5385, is 1.230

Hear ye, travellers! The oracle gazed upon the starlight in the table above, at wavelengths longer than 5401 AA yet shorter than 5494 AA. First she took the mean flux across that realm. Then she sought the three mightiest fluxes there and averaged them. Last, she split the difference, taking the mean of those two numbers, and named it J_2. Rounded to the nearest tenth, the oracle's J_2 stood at 17.0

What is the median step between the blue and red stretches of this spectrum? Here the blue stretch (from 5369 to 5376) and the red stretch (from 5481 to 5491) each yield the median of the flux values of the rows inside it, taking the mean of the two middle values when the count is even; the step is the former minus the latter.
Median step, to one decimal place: -1.0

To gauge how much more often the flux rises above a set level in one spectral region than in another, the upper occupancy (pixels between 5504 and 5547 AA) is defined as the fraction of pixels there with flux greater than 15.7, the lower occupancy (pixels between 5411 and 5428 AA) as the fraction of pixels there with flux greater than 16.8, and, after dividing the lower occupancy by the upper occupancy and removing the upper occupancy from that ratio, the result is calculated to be -0.48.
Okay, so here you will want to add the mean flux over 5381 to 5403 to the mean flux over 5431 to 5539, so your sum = 32.1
